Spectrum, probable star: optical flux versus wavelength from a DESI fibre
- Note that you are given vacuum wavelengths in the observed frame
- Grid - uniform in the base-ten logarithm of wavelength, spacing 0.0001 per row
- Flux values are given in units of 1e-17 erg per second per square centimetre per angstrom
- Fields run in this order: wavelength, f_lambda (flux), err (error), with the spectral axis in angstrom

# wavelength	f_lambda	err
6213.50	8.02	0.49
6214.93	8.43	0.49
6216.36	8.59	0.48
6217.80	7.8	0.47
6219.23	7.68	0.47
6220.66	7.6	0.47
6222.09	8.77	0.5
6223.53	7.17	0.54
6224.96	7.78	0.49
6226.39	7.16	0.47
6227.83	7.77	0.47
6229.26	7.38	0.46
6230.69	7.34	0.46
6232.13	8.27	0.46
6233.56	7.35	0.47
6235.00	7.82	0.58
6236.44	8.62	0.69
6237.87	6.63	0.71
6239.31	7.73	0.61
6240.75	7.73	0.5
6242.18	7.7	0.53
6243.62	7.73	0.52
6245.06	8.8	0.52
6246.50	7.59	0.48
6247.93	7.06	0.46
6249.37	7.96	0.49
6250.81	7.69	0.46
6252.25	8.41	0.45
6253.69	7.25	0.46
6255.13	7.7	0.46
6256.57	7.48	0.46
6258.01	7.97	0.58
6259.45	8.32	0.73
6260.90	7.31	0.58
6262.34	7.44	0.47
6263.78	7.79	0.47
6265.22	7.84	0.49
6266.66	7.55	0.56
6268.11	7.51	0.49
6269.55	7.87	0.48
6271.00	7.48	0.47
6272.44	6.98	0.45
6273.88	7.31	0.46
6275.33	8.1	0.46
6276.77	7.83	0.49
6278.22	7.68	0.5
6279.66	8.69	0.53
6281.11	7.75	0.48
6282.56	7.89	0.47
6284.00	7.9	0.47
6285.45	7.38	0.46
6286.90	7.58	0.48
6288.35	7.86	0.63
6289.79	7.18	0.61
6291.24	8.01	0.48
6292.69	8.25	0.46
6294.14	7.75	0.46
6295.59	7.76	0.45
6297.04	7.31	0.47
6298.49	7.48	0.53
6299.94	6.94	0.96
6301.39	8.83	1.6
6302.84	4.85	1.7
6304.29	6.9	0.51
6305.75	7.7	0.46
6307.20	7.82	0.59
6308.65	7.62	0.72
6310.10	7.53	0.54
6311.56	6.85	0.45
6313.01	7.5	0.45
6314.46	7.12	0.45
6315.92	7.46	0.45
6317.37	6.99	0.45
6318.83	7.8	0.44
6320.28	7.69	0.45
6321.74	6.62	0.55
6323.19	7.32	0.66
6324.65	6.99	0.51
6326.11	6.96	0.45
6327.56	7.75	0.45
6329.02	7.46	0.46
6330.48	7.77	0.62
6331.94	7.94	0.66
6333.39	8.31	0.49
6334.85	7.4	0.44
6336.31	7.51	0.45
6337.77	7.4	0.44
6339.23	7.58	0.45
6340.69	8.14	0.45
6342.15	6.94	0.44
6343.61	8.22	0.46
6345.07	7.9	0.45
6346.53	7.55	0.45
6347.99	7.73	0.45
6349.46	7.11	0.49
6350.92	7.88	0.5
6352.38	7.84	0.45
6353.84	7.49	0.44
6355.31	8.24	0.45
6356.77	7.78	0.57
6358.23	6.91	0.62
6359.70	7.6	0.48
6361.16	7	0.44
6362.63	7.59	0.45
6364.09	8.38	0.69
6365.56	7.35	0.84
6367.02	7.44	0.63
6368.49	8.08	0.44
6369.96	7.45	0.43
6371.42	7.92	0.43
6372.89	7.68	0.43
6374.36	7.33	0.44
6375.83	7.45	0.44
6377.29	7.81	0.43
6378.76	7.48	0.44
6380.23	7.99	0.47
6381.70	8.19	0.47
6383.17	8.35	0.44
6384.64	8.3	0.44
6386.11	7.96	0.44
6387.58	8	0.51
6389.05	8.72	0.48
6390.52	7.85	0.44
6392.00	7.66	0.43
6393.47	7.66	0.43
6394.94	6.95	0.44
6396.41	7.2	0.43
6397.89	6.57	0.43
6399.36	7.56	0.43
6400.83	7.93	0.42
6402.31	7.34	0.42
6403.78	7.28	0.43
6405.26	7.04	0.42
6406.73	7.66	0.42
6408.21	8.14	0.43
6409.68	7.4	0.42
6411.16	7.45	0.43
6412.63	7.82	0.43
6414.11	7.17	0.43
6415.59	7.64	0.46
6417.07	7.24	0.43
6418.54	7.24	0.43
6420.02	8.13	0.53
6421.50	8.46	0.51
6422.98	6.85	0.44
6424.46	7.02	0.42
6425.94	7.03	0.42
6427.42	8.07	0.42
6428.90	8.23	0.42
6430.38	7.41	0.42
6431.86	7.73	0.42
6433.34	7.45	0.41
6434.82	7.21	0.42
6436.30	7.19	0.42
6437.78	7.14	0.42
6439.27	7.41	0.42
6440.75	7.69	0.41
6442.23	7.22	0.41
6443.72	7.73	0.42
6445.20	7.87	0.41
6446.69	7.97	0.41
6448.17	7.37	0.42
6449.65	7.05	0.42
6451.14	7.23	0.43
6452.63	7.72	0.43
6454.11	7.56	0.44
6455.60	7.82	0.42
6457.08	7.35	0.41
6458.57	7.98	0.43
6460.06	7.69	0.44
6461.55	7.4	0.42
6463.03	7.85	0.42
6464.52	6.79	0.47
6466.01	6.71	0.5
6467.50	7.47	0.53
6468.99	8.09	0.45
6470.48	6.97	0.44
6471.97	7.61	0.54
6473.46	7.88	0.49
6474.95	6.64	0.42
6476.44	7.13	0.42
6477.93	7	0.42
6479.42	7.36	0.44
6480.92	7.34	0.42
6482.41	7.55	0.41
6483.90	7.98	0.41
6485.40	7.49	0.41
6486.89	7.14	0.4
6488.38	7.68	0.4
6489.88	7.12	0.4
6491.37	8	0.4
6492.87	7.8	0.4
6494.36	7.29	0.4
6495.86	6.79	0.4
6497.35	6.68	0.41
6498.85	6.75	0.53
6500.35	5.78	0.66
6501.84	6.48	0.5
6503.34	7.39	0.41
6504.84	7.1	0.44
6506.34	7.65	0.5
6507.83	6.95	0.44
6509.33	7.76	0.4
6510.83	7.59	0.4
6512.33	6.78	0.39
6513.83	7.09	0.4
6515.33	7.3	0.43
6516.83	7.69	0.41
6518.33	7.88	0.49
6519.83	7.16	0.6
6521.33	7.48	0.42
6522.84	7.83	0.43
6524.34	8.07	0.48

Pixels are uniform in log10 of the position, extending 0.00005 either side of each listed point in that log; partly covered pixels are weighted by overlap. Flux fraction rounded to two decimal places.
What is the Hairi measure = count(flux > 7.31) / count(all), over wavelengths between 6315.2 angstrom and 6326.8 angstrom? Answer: 0.50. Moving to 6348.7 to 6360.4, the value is 0.75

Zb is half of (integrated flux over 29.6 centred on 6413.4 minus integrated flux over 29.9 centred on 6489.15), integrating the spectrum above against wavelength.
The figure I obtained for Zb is 4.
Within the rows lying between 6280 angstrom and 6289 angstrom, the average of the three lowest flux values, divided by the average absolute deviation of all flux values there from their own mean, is 46.0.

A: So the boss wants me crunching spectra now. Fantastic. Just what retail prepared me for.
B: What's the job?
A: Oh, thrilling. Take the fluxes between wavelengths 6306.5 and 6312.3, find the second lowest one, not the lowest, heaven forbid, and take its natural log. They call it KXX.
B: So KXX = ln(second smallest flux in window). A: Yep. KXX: 2.02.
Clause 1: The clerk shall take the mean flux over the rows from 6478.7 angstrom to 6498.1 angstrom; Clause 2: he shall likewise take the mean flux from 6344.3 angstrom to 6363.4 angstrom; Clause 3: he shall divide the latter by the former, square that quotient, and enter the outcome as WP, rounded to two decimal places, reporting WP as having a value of 1.05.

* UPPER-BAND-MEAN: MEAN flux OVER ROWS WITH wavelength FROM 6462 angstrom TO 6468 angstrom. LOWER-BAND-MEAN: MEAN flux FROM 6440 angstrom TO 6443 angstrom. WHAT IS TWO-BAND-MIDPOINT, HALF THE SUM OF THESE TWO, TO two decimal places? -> 7.33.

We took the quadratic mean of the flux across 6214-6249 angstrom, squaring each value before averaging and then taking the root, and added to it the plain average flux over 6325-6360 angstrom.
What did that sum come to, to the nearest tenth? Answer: 15.4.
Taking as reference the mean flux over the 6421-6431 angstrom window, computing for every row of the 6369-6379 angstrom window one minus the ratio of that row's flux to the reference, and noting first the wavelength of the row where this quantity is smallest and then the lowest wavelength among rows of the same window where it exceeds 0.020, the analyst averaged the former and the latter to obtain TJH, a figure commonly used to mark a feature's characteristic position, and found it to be 6372.9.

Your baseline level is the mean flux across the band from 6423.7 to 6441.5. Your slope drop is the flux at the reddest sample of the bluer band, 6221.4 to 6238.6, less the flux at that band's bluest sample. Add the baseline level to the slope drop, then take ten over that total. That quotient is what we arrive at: 1.88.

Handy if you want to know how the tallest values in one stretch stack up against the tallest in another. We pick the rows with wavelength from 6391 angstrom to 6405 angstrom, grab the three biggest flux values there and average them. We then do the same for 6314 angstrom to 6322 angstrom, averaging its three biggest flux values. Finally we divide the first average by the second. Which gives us 1.01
